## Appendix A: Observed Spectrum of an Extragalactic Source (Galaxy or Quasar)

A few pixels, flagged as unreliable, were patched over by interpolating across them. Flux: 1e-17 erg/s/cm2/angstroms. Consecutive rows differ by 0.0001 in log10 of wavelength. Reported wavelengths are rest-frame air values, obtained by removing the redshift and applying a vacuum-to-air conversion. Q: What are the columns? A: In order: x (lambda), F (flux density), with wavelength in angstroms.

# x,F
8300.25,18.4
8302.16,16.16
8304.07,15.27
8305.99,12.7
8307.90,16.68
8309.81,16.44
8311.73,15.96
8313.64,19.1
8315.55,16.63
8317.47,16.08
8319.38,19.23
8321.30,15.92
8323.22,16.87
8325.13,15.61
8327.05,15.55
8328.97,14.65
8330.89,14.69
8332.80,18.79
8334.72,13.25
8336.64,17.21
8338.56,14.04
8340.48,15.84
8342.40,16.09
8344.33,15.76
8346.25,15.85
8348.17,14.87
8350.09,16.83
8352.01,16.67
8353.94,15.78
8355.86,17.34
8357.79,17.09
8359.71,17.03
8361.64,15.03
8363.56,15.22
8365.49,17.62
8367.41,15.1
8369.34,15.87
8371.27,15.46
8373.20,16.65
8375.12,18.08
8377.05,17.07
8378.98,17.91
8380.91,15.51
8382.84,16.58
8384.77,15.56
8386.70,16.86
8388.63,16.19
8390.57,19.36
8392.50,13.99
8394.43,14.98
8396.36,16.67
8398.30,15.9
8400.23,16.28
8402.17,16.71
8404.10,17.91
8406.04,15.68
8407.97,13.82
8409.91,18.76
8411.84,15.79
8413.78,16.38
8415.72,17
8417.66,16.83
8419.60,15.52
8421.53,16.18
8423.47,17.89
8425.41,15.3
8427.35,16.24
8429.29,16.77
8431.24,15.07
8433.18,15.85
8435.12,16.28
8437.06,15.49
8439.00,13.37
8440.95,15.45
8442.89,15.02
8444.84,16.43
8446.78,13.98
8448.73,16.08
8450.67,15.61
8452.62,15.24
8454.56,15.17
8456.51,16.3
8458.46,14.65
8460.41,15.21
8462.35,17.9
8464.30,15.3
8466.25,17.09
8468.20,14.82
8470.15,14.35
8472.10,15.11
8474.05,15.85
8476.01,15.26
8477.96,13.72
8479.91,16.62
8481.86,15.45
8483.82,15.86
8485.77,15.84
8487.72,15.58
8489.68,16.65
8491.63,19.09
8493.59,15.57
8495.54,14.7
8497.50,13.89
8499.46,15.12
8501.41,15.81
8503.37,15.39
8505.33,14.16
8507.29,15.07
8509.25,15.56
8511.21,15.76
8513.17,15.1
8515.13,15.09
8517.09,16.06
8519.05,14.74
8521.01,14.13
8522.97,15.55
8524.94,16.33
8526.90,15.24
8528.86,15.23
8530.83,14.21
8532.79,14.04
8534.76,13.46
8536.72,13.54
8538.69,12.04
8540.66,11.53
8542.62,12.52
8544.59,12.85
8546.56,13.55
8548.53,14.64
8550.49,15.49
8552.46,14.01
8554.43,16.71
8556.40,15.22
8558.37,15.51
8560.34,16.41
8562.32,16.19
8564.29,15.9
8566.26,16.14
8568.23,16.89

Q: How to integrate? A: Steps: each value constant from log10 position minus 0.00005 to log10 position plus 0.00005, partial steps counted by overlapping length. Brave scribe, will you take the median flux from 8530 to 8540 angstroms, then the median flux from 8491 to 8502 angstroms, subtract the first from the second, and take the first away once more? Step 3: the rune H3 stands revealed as -11.7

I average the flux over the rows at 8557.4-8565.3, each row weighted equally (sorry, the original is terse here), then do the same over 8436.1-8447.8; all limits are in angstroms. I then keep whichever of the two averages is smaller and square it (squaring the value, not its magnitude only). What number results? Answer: 224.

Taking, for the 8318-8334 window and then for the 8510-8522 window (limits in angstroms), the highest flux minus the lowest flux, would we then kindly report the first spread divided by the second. 2.4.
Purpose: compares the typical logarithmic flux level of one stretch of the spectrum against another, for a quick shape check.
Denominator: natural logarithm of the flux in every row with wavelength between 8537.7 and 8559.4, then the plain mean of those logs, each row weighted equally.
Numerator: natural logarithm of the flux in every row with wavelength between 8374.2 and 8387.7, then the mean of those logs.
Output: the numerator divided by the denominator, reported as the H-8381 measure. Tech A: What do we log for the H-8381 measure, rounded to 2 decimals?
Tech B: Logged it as 1.07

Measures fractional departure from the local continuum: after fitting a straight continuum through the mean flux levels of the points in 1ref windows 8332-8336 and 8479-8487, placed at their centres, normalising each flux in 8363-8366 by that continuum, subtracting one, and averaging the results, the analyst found 0.026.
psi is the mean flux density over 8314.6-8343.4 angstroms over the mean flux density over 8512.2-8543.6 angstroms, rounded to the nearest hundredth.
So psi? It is 1.12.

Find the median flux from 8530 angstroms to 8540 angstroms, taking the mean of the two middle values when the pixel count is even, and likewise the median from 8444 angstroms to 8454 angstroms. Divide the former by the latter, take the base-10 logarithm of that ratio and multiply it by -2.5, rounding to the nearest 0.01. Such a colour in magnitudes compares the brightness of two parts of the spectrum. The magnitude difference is 0.15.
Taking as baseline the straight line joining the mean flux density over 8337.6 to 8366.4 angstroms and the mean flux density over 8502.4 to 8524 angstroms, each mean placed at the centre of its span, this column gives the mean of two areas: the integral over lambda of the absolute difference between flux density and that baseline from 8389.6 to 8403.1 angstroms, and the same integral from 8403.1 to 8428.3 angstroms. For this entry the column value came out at 22.0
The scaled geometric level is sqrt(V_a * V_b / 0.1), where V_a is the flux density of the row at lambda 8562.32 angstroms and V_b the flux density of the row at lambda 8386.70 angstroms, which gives 52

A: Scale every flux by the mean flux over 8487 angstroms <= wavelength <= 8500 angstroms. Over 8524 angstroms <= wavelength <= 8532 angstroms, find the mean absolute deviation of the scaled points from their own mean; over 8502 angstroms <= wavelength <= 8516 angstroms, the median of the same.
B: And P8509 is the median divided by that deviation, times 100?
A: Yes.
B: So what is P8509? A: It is 2803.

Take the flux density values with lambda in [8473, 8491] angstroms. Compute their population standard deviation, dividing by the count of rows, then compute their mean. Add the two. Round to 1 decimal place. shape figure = 16.5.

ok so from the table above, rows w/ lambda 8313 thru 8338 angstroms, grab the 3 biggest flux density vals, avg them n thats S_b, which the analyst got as 19.0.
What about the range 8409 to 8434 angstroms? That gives 17.9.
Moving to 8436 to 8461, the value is 16.3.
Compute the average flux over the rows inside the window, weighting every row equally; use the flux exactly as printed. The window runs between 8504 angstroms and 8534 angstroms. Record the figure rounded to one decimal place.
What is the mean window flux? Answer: 15.1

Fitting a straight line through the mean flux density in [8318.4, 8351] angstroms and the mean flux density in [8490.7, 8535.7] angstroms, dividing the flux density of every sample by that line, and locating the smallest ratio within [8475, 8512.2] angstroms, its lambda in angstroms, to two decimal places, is 8477.96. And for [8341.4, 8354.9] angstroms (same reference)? 8348.17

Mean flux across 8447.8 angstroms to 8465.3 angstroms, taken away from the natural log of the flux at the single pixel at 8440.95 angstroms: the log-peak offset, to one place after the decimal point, -13.0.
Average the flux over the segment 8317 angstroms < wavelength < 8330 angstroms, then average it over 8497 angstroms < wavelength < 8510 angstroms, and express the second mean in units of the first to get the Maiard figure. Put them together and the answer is 0.92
